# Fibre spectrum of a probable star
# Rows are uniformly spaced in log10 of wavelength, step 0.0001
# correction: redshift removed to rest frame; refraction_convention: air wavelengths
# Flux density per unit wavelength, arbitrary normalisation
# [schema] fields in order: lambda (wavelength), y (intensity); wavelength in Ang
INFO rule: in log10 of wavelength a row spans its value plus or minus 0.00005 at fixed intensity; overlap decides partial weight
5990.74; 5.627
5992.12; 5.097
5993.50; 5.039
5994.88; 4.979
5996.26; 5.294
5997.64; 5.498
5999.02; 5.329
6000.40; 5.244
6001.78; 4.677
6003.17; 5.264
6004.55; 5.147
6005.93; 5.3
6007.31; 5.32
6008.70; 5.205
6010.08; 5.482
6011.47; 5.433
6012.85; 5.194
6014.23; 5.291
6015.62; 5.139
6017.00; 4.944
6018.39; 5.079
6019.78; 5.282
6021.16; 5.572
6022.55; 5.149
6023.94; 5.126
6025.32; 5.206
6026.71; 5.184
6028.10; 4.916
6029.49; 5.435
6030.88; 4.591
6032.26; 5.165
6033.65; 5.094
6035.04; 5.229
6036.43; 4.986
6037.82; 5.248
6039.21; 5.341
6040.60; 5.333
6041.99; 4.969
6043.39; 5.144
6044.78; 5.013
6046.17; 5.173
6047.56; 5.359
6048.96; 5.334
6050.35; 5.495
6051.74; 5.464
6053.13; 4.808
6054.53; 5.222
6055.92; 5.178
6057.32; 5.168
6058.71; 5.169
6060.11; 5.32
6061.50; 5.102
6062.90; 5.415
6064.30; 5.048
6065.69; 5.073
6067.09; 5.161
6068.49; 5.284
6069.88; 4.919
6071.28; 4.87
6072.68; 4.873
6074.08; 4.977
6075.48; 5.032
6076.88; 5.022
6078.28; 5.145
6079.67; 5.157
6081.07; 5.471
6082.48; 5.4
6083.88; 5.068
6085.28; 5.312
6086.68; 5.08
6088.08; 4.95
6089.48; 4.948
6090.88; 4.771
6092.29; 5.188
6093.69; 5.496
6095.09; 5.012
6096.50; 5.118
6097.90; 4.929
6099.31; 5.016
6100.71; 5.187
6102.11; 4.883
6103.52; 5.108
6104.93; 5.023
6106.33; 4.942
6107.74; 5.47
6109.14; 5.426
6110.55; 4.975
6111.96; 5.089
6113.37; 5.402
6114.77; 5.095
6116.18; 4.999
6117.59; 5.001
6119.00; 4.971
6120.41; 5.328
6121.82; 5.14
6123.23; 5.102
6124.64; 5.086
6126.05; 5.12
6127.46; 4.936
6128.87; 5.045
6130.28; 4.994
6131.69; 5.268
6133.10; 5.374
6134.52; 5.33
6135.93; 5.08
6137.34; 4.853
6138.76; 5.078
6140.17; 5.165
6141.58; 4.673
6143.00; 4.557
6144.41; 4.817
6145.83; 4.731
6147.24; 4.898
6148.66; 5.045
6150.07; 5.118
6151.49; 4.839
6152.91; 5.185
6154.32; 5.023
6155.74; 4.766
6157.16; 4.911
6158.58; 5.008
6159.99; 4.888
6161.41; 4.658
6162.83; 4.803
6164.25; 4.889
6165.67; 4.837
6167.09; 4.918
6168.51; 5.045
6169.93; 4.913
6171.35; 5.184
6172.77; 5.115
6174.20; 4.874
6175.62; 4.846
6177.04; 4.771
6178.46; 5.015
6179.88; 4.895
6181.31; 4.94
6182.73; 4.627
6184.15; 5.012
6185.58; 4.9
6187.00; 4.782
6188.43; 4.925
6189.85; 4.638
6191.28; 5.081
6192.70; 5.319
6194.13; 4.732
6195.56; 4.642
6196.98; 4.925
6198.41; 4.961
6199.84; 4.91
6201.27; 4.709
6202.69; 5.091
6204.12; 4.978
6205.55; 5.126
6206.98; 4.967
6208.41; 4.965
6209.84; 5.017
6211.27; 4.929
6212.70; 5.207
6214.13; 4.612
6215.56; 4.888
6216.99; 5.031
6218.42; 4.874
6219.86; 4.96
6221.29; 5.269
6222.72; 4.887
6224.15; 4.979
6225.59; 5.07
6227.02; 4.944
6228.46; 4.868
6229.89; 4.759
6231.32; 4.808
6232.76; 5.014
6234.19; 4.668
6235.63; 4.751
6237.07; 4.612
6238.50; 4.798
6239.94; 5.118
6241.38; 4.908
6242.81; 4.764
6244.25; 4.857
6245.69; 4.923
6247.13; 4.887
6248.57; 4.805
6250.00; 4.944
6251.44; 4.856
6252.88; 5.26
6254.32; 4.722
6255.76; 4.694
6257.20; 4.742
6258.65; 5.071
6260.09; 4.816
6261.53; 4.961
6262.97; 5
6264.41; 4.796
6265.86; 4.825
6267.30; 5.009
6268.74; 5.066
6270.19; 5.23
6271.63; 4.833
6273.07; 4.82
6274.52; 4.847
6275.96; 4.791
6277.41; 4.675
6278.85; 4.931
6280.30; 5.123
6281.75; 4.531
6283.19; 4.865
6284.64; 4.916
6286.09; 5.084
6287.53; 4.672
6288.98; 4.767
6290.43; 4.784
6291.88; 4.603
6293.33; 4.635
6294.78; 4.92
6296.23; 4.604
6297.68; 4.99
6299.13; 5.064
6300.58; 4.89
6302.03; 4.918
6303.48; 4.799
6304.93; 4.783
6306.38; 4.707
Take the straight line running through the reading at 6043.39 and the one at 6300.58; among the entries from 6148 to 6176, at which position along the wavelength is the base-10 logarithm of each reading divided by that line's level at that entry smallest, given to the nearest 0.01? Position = 6161.41 Ang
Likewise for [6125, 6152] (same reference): 6143.00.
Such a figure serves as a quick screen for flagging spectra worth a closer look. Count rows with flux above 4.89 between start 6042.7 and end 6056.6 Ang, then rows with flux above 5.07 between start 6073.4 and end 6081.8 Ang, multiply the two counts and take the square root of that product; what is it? 5.2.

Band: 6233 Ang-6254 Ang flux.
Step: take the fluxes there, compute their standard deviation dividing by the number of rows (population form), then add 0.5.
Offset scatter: 0.66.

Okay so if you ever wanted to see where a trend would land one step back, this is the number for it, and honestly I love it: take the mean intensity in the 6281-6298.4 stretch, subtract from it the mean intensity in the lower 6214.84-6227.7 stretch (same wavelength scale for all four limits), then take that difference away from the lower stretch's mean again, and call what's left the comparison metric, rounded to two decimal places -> 5.20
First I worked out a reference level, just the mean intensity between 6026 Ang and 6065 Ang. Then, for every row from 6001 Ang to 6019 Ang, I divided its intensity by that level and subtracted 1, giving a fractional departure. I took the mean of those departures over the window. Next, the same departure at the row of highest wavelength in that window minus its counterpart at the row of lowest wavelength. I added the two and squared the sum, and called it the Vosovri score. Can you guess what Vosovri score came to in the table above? 0.007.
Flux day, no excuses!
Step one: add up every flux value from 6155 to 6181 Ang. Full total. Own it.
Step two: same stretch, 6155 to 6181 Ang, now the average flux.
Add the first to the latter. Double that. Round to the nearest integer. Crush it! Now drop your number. 186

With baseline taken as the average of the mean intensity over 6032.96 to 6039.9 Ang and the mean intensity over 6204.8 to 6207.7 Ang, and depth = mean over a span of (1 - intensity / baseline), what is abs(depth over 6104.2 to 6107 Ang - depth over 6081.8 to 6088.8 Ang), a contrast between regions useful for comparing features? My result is 0.035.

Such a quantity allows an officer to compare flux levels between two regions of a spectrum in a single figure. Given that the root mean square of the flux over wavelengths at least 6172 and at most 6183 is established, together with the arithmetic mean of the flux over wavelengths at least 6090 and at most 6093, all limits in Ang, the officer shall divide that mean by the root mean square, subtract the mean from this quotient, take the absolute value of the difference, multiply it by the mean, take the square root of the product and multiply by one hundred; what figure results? 444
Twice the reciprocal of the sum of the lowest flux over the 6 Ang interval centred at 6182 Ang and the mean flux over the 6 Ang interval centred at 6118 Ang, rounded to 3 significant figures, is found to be 0.206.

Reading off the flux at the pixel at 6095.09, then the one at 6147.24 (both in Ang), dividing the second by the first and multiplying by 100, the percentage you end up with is 98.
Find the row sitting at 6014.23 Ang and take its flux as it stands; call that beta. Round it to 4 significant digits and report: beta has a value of 5.291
